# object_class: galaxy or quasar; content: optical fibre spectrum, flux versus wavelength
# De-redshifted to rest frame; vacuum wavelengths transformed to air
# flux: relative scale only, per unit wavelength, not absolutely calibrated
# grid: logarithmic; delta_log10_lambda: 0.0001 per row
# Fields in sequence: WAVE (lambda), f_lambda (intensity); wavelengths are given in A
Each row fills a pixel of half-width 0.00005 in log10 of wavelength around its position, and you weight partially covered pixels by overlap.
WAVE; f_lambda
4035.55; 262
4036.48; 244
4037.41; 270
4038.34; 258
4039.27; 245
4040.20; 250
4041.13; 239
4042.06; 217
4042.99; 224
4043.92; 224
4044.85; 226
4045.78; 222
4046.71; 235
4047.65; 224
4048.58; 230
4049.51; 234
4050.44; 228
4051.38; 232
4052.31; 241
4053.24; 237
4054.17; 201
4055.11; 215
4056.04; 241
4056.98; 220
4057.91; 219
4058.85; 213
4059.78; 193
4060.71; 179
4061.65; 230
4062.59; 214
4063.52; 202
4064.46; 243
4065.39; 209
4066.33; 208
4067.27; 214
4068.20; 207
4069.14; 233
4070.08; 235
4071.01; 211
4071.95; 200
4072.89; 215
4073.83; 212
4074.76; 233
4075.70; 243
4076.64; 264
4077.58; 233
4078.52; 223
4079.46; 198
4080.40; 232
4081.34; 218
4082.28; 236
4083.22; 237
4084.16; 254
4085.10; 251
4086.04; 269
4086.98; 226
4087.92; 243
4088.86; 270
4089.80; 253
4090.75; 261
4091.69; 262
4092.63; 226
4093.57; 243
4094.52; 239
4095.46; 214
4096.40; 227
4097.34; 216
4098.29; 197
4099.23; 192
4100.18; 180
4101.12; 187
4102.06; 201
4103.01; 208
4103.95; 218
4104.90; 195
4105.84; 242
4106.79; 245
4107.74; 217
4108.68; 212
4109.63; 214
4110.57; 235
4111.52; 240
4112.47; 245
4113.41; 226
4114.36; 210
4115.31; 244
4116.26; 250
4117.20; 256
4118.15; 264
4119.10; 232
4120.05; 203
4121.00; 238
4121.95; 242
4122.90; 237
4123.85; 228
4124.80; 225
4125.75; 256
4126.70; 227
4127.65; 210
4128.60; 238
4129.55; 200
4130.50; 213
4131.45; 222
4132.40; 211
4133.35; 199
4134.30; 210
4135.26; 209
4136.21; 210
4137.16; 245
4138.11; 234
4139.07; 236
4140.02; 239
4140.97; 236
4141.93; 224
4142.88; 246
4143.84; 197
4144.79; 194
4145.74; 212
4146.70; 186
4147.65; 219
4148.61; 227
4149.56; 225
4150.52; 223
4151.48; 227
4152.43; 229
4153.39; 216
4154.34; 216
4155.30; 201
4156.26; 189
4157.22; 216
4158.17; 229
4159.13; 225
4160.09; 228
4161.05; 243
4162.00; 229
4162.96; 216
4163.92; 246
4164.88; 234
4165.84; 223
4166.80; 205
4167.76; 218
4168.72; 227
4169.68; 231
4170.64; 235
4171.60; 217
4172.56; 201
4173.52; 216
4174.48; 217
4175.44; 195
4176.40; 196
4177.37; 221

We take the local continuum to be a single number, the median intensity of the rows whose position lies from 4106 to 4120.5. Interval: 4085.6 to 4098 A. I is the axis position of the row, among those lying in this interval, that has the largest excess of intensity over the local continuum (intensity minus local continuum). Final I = 4088.86 A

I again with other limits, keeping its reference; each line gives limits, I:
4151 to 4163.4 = 4161.05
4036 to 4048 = 4037.41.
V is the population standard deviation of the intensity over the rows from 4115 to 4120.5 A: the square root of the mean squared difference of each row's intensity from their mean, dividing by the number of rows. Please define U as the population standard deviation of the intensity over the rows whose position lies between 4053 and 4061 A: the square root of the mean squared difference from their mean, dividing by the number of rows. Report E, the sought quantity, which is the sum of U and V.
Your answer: 39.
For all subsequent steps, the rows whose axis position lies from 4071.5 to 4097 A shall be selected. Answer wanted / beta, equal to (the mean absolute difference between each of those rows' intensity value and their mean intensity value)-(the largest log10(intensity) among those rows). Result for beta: 13.6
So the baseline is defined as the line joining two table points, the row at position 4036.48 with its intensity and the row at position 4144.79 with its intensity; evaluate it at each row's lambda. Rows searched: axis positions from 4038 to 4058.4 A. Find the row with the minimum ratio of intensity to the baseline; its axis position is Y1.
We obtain 4054.17 A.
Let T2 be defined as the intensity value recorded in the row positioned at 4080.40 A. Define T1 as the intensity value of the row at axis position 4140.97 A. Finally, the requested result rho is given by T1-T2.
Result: 4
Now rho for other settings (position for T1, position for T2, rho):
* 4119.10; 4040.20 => -18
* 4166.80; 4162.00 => -24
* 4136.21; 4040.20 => -40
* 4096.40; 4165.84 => 4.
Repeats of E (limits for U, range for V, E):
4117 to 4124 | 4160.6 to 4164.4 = 29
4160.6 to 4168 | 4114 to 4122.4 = 32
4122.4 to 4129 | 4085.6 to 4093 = 30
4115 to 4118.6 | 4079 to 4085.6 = 25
